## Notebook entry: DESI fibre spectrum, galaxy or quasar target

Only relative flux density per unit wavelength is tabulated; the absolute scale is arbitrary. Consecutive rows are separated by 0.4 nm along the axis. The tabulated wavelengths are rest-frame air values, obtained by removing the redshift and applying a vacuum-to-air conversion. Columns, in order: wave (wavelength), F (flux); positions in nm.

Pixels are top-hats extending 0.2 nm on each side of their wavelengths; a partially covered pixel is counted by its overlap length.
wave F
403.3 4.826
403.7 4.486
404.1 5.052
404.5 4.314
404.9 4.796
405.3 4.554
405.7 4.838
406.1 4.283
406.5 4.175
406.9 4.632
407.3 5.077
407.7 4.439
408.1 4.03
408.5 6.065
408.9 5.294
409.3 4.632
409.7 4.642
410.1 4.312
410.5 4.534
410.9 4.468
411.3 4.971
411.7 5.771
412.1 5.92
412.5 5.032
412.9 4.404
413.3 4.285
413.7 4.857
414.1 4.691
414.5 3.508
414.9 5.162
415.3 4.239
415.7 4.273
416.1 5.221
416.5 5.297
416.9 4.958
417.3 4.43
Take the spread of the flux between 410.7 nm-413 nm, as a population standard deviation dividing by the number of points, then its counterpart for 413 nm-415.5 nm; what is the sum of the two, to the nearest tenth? 1.1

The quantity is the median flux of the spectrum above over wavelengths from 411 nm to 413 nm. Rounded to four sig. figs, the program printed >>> 5.032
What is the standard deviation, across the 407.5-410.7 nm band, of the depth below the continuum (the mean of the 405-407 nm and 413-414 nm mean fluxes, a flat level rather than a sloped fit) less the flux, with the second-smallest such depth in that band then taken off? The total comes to 1.4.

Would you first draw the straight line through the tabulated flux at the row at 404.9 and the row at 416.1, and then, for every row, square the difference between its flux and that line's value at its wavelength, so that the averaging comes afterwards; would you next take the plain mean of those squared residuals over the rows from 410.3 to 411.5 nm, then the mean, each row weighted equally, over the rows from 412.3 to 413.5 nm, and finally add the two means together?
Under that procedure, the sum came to 0.571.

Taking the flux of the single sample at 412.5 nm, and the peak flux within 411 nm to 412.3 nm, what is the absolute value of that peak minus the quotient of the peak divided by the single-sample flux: 4.74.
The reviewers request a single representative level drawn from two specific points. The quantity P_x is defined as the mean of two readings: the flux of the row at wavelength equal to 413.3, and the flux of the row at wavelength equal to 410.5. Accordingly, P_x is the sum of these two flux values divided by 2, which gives 4.41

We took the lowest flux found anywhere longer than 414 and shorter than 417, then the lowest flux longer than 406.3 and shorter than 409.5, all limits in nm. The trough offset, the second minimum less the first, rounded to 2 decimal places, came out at 0.52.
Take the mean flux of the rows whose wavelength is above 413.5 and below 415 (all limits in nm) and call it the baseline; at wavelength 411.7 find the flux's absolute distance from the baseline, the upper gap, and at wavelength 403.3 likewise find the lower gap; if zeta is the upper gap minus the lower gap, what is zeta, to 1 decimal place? 0.9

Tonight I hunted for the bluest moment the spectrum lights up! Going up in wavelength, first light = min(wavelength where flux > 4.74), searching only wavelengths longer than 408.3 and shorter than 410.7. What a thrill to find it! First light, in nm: 408.5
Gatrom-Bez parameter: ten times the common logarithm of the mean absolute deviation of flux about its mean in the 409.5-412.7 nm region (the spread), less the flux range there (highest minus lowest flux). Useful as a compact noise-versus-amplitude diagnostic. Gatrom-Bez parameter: -4.9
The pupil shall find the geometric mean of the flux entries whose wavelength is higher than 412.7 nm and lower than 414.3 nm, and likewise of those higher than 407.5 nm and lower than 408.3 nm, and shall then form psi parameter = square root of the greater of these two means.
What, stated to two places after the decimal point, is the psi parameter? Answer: 2.13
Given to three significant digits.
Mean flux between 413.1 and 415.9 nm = 4.43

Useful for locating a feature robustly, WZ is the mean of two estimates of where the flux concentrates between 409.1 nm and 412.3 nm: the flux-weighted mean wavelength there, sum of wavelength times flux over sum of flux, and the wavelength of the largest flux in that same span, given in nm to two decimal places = 411.44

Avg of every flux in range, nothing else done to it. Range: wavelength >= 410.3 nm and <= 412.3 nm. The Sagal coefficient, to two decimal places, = 5.13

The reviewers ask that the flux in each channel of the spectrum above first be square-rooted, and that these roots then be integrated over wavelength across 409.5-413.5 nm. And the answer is 8.78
